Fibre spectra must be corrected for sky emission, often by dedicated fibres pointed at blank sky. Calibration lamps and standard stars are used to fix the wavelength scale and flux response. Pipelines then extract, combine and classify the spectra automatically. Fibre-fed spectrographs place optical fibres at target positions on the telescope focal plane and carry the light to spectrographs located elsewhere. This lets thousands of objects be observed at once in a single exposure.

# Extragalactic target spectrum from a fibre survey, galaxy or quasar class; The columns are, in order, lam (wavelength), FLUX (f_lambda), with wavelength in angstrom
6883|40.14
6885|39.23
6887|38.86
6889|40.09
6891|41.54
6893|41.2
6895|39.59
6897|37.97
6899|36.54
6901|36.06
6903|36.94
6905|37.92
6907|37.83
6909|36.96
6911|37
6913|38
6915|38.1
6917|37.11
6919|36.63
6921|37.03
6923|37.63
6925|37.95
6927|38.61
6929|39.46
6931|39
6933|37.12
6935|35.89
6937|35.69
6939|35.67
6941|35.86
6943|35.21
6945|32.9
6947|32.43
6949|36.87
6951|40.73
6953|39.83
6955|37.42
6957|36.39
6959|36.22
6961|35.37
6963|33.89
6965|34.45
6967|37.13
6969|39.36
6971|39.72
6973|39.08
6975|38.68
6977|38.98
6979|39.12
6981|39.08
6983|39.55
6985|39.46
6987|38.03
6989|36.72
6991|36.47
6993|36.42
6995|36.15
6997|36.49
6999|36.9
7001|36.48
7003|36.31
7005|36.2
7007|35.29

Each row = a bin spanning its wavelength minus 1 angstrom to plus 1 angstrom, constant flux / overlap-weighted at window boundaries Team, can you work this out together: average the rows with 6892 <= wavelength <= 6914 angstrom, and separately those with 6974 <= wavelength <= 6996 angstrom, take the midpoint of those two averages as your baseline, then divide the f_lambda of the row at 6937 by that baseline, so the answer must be 0.94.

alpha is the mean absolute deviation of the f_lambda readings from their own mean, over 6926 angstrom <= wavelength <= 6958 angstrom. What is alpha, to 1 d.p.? 1.8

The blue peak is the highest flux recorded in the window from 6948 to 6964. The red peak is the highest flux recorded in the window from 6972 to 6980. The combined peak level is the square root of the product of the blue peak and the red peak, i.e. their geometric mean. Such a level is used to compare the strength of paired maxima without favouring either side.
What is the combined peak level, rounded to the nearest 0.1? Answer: 39.9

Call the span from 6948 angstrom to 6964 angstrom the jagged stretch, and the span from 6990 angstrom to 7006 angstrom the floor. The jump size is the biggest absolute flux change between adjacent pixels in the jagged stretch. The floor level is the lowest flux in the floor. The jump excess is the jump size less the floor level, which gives -32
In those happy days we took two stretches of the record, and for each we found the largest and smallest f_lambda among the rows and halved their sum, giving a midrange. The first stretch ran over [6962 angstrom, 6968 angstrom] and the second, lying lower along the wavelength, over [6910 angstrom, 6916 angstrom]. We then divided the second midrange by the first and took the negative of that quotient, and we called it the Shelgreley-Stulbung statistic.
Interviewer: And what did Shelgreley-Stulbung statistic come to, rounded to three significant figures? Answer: -1.06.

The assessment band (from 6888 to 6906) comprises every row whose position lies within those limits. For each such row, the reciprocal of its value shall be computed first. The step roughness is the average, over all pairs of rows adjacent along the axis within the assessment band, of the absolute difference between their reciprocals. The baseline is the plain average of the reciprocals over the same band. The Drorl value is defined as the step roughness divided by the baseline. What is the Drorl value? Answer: 0.028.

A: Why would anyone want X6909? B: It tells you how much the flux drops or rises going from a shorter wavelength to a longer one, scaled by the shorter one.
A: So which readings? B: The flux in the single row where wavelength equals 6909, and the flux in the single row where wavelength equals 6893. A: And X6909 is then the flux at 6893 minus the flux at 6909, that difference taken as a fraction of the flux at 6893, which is 0.10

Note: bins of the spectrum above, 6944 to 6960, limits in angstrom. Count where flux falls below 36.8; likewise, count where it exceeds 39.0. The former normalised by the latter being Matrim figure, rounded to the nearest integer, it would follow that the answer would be 2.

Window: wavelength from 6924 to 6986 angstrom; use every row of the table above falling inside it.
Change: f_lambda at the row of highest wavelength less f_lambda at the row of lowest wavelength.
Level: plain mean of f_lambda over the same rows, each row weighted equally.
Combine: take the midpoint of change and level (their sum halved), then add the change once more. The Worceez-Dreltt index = 20.9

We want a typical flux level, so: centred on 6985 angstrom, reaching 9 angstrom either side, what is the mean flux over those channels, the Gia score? 38.2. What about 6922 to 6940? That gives 37.4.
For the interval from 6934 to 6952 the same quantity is 35.7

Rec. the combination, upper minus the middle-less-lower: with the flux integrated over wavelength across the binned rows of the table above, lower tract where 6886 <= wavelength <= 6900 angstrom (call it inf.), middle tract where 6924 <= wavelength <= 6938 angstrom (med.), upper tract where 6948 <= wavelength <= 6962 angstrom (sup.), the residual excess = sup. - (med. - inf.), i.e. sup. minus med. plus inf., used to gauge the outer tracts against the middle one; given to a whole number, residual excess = 550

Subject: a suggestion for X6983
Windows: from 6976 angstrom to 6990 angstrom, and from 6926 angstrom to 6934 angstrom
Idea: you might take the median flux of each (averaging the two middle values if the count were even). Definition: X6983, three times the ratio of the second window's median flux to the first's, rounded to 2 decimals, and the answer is 2.98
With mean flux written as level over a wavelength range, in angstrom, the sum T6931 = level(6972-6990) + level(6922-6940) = 76.2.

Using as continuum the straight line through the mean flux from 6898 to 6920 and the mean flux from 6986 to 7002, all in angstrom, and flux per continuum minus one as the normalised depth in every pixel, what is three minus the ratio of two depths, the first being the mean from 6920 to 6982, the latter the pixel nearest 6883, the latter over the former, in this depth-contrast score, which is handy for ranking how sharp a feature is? -8.8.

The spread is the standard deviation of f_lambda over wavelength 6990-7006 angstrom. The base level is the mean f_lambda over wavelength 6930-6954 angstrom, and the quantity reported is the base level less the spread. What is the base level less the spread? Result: 36.2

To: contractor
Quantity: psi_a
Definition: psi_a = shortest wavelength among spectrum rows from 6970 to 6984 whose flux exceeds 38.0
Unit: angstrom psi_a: 6971 angstrom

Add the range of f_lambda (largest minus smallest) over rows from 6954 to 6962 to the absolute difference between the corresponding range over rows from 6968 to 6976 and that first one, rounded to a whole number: 3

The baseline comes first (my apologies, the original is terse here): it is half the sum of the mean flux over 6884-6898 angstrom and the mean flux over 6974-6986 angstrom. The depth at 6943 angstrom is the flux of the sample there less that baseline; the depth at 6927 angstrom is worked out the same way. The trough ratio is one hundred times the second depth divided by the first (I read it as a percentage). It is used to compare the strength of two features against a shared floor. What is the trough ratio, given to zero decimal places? 20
